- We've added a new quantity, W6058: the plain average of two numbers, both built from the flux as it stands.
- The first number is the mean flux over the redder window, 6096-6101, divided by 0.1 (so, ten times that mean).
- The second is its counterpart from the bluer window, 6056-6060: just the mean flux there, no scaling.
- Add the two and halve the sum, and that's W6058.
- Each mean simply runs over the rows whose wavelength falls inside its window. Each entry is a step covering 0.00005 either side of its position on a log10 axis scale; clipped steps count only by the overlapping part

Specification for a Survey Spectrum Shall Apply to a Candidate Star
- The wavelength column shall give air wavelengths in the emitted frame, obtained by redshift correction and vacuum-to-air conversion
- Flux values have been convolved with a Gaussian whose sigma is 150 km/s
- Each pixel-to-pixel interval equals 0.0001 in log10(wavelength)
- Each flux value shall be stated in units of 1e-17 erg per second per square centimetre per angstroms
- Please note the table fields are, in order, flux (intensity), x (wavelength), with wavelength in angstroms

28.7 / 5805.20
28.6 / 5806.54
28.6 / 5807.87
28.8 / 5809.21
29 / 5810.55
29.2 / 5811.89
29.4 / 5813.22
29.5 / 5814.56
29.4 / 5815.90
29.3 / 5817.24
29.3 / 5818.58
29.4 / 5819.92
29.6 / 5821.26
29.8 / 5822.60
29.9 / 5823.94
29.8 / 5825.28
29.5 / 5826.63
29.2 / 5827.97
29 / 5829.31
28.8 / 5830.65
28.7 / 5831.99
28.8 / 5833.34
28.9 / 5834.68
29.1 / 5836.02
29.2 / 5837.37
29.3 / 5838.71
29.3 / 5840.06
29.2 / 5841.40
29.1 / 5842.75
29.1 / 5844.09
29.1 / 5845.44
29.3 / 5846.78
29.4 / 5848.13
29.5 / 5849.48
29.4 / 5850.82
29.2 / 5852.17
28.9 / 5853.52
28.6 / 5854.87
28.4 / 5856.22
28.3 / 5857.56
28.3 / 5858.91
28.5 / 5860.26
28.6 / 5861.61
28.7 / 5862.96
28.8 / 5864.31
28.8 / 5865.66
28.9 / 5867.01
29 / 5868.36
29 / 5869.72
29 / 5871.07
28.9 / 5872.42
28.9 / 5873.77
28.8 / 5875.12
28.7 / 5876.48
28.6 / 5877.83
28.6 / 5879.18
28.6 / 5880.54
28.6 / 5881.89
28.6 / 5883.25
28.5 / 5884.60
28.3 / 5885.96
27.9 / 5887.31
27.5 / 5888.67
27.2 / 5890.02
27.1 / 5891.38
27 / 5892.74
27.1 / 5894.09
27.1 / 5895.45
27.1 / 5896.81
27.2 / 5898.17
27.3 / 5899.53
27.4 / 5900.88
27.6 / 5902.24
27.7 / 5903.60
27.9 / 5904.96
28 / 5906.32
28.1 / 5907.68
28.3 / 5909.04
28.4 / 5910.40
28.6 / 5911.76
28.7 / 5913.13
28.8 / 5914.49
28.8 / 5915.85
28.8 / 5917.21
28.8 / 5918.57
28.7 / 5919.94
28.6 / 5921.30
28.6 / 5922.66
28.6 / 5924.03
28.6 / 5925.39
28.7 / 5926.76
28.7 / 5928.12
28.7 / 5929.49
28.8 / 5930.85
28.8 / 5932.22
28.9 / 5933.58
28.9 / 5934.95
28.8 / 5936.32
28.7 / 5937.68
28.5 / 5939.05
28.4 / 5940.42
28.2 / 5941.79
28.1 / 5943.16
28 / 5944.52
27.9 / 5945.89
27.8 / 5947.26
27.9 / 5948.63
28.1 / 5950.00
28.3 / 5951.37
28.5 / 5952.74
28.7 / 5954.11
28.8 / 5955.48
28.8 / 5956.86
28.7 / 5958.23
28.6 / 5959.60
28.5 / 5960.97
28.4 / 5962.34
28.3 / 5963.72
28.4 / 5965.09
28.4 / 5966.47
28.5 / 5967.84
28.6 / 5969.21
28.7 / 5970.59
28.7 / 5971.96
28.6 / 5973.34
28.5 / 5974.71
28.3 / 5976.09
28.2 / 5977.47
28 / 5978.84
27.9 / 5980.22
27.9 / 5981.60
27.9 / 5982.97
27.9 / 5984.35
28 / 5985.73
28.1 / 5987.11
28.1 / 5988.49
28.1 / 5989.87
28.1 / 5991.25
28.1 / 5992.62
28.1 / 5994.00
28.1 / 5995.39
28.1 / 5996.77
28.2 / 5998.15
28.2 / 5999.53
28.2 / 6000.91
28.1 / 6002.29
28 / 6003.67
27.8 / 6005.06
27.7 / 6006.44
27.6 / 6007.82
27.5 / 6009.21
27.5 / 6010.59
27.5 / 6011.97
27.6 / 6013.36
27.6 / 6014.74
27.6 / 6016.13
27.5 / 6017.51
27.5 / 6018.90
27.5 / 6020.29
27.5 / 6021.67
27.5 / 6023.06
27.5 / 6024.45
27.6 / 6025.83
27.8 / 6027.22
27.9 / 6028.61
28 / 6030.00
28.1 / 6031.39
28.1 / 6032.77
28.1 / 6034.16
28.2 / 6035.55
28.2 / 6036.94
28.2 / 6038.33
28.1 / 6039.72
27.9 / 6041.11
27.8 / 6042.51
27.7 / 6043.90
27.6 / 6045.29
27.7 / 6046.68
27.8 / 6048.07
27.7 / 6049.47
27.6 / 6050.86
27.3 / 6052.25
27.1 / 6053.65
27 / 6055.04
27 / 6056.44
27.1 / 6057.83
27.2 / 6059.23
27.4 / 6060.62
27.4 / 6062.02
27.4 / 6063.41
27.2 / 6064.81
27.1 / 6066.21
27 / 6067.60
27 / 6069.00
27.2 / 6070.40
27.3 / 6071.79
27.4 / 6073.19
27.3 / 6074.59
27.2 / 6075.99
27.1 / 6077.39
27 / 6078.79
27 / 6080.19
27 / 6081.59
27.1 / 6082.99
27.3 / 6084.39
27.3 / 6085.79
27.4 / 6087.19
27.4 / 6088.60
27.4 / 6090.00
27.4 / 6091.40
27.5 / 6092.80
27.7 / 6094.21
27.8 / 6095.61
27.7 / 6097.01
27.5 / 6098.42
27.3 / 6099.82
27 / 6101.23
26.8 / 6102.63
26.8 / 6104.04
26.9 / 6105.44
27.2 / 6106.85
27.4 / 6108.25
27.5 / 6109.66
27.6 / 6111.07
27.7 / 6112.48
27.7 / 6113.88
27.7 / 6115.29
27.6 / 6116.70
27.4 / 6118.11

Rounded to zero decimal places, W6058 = 151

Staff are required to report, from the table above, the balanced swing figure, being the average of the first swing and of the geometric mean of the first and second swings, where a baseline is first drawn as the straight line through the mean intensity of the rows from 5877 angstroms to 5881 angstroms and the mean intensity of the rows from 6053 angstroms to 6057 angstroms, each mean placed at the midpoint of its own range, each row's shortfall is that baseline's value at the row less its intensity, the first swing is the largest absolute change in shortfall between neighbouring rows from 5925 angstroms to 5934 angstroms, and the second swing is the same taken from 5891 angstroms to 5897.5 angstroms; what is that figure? 0.11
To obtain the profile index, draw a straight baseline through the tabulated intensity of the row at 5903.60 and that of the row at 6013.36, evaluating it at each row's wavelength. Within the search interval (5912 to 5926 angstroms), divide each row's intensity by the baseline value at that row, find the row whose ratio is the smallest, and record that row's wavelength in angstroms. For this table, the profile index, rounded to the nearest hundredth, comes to 5921.30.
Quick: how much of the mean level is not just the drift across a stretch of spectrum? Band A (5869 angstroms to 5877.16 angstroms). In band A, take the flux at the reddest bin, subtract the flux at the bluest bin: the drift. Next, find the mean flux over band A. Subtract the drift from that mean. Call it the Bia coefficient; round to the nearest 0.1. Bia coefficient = 29.2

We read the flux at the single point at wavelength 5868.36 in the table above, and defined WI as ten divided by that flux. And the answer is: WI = 0.345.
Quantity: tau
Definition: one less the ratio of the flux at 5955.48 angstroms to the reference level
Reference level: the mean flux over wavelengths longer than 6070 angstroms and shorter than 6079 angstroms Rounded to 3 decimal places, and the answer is -0.058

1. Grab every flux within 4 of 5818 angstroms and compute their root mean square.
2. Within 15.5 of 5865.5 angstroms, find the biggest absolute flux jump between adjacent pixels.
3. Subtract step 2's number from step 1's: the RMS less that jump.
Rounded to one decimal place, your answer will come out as 29.1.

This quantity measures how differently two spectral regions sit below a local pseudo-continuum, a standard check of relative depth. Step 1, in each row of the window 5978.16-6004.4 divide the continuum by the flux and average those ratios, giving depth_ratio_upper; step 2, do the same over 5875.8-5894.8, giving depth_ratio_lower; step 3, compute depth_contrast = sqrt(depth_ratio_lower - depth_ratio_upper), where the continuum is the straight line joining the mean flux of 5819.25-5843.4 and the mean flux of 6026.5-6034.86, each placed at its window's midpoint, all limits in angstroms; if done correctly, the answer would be 0.16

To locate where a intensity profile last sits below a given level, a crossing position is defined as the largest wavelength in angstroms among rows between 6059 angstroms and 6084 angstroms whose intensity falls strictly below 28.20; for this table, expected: 6082.99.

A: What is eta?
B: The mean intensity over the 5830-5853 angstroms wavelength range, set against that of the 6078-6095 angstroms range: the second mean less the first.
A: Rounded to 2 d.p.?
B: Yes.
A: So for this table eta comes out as -1.85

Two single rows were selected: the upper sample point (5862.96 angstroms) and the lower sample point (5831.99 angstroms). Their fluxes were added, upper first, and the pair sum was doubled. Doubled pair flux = 115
